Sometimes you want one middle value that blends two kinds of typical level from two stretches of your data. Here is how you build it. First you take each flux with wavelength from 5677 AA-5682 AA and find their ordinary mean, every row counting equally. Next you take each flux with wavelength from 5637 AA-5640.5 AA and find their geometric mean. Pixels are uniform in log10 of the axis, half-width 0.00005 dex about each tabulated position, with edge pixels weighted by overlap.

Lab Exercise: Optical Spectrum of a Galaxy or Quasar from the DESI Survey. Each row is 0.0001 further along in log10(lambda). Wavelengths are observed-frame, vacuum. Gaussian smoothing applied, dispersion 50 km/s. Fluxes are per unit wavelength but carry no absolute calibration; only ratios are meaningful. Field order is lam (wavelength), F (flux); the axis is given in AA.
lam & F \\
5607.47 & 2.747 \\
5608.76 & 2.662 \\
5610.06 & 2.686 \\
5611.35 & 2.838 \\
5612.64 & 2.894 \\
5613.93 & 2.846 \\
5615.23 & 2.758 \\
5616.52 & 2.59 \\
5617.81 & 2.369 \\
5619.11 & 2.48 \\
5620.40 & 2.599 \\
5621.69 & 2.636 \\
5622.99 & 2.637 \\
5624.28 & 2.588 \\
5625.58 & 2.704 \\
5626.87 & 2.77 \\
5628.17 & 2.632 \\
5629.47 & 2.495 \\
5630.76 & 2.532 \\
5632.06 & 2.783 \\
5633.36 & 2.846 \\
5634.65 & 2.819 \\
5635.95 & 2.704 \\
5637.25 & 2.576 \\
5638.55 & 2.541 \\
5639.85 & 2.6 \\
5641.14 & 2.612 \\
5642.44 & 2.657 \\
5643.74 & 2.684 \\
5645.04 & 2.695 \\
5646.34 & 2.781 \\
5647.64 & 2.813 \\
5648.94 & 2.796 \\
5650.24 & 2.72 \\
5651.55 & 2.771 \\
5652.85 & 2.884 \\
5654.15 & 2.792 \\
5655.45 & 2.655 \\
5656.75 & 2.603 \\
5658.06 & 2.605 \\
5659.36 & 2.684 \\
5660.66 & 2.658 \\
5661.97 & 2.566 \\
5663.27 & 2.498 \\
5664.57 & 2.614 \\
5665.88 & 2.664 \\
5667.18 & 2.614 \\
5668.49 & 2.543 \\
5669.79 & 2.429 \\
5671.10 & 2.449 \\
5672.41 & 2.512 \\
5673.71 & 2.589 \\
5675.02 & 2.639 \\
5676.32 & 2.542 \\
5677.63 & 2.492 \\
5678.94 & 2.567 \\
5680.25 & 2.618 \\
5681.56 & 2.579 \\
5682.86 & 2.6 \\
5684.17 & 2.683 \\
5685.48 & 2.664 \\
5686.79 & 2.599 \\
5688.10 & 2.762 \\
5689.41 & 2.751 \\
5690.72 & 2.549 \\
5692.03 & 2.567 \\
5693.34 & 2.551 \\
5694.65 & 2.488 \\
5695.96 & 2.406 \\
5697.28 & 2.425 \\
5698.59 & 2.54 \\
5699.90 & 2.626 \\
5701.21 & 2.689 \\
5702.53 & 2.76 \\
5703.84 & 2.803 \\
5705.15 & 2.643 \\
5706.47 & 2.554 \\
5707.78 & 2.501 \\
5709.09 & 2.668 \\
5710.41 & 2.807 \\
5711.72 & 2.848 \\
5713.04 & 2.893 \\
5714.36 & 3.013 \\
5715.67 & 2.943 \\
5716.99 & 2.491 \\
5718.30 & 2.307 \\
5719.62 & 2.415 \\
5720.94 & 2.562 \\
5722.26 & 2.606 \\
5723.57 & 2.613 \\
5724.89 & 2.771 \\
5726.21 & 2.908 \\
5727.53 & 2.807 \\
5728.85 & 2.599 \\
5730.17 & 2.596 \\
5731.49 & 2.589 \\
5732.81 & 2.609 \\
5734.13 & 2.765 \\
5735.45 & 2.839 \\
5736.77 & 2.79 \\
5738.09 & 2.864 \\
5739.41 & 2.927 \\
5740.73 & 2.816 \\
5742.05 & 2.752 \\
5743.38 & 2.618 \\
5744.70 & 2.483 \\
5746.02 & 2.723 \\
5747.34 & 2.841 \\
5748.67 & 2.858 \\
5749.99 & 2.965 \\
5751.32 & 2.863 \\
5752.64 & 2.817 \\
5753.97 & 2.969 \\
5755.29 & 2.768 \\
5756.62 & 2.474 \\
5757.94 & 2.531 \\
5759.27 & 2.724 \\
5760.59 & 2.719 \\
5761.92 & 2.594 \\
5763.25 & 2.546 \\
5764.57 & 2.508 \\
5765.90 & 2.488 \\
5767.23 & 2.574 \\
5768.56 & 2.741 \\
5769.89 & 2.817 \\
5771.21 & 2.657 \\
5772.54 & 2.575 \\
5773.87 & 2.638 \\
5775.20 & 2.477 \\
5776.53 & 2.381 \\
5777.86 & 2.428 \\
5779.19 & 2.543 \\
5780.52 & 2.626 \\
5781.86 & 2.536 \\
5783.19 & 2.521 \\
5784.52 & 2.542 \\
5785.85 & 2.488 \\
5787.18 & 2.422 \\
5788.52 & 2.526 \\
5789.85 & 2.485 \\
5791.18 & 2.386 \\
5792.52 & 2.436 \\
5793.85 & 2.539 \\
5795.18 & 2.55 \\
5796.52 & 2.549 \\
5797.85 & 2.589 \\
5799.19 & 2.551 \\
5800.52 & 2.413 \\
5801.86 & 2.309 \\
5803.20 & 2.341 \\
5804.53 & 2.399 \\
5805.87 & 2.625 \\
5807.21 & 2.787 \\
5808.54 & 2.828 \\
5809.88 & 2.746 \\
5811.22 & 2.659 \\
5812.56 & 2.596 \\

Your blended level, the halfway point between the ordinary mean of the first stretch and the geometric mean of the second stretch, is 2.57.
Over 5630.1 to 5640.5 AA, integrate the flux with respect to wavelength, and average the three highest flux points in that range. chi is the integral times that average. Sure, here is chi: 78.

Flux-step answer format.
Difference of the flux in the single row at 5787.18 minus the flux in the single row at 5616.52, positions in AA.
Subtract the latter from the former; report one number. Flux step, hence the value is -0.17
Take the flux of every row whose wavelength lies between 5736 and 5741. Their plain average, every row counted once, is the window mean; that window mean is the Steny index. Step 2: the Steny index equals 2.85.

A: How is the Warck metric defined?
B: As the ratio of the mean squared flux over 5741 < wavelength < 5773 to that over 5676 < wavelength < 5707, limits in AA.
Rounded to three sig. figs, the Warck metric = 1.07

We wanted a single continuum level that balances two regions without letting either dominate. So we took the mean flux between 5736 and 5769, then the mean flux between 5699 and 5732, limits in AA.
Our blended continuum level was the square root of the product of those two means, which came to 2.70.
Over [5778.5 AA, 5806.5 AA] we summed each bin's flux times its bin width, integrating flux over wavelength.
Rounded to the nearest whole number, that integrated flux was 70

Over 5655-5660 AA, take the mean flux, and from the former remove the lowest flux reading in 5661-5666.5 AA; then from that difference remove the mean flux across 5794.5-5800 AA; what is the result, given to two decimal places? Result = -2.42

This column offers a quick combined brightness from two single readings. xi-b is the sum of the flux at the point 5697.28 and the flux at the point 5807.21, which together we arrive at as 5.21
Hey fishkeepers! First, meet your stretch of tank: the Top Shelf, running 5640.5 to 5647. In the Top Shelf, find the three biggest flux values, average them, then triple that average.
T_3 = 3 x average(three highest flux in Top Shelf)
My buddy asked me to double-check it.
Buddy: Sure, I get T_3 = 8.2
